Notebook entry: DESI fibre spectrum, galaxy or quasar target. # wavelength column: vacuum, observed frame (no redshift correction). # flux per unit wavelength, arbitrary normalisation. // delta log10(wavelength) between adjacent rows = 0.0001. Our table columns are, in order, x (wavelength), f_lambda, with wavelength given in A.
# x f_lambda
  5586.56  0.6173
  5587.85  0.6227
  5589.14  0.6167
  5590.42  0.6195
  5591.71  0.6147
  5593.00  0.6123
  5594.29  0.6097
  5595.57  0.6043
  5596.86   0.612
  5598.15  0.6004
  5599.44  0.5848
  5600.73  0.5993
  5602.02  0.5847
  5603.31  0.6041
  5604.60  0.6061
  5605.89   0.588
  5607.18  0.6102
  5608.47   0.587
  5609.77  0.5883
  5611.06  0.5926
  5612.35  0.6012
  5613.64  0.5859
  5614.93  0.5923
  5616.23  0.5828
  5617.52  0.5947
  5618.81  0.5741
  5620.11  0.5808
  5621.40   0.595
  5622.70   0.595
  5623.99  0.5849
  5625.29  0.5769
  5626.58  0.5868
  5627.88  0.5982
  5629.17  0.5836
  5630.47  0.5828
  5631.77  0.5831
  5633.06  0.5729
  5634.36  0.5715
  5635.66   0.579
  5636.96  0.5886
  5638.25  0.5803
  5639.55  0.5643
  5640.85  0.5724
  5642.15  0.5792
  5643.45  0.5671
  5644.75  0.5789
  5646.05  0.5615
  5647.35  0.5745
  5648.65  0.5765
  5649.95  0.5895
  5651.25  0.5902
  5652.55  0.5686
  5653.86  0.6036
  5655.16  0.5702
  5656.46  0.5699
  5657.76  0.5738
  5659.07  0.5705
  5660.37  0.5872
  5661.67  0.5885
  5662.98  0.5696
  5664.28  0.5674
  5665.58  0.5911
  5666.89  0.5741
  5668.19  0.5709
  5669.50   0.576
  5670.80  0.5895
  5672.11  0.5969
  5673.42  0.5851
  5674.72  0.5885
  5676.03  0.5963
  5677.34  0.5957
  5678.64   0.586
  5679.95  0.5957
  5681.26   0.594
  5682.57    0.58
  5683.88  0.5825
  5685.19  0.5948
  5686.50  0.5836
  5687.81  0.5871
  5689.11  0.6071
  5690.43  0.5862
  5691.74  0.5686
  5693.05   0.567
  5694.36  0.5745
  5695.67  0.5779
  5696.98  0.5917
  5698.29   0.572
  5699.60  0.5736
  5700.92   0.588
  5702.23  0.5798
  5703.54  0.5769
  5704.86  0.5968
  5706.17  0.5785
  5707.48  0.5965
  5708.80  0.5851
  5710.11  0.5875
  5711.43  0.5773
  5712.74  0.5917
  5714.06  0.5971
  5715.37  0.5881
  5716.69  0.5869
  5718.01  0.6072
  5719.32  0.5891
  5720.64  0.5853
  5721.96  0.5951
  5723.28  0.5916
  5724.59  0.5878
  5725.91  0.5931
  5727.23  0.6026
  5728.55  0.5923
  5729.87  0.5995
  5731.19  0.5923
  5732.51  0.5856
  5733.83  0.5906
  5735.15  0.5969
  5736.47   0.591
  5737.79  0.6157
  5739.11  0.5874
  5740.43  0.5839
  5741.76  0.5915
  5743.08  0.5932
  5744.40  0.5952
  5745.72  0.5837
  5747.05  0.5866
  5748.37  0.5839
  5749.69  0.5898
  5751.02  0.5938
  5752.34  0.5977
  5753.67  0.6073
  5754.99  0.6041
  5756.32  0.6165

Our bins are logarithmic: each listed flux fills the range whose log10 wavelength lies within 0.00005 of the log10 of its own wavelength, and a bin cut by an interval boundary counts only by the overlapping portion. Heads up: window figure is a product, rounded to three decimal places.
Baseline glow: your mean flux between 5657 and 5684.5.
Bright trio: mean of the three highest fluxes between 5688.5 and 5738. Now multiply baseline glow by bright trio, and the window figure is 0.356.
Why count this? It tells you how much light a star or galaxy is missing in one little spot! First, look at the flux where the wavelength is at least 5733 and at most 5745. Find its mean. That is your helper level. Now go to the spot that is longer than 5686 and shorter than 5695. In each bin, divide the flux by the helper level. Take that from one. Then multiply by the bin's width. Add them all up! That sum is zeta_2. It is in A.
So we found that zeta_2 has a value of 0.18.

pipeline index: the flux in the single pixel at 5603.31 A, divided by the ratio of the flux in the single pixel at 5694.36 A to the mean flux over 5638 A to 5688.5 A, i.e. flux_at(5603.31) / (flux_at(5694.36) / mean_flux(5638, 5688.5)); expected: 0.611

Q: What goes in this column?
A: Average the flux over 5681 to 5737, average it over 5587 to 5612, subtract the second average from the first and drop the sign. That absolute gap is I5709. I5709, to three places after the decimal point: 0.015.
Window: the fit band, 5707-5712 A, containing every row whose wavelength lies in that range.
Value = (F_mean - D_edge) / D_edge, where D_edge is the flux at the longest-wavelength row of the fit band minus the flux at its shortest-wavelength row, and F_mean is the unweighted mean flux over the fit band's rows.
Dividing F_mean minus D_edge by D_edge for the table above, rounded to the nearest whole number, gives -32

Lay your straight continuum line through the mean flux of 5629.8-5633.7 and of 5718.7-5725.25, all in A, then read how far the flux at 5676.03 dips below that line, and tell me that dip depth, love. -0.012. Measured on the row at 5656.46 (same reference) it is 0.012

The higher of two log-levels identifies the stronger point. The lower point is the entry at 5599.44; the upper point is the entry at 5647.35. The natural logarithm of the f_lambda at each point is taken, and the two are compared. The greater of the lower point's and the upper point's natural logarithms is -0.536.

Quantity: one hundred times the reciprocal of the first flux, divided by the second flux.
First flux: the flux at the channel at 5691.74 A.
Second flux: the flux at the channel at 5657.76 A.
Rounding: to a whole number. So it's 307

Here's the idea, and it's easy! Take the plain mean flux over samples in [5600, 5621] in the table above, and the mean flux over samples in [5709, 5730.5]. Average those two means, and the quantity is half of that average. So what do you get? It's 0.296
